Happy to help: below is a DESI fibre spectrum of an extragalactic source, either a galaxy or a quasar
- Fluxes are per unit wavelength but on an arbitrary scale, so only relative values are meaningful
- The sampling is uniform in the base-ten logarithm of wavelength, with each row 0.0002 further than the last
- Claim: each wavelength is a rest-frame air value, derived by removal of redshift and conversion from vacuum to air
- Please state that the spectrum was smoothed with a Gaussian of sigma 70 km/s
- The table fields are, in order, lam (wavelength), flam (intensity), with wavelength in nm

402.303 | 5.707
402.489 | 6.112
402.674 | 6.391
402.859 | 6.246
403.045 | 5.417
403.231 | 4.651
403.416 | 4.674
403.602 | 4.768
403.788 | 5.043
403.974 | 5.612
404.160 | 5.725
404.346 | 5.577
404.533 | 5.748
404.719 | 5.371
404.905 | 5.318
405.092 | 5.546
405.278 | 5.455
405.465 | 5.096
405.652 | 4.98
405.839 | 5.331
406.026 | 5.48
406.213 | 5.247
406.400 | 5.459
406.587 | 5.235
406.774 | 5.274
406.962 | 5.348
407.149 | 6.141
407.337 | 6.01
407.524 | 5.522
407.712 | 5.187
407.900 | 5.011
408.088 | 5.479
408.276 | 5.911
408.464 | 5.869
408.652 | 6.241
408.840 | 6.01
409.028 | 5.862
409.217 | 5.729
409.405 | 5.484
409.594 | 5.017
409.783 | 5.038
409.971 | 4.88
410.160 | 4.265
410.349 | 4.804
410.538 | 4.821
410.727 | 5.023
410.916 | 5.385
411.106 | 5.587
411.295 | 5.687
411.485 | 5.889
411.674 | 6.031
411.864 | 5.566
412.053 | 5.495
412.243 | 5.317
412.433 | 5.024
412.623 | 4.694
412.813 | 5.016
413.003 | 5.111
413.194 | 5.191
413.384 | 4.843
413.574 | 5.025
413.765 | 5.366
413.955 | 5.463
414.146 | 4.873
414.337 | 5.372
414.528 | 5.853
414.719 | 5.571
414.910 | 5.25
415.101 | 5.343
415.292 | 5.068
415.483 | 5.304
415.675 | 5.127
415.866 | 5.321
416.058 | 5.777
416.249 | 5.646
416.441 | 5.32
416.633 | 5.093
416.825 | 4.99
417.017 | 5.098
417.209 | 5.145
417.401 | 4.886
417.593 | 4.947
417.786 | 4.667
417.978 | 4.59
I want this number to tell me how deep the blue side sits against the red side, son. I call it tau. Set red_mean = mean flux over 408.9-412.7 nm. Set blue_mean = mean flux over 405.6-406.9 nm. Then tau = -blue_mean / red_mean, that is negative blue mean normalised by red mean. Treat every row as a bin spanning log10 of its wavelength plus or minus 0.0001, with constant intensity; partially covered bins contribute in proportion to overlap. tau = -1.00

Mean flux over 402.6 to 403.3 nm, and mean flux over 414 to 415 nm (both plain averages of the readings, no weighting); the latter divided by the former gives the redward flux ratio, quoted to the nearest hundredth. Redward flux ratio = 0.95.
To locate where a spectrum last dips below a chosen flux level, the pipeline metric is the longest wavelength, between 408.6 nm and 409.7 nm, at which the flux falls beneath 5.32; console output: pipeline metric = 409.594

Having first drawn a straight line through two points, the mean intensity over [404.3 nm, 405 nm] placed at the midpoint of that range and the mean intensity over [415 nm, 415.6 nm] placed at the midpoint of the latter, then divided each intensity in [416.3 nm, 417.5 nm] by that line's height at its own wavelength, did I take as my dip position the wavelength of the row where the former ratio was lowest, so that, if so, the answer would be 417.401 nm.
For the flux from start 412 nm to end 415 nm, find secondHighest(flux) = 5.571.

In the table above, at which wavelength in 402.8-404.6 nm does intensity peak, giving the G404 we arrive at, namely 402.859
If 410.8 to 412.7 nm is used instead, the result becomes 411.674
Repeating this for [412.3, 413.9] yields 413.765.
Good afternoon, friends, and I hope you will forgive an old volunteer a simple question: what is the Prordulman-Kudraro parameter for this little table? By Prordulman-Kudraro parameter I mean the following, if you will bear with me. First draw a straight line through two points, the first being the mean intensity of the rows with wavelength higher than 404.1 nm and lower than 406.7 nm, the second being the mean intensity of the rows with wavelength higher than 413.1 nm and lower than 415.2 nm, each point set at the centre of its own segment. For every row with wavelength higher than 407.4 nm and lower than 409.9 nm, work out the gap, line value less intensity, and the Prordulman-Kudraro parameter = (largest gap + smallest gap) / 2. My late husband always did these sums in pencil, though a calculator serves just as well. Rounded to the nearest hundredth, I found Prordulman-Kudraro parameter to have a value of -0.27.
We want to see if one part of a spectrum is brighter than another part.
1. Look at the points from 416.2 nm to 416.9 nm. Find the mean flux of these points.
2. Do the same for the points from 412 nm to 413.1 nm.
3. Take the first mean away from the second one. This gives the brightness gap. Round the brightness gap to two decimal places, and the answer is -0.15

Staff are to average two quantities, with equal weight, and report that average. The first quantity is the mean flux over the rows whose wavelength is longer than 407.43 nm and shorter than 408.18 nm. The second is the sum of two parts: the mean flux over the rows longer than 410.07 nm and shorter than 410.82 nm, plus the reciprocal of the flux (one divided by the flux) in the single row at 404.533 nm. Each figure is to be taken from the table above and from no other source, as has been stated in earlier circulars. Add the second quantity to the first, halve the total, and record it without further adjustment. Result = 5.10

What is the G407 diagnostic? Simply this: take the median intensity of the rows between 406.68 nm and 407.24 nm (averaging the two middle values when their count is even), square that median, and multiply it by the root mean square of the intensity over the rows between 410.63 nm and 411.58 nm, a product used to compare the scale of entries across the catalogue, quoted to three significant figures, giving 158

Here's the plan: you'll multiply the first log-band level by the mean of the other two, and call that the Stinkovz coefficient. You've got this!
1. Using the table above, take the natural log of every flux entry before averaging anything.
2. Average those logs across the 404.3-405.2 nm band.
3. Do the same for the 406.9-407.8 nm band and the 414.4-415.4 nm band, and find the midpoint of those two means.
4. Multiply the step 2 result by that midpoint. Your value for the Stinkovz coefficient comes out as 2.92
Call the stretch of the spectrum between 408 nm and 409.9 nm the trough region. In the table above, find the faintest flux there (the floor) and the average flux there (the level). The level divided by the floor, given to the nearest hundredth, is 1.13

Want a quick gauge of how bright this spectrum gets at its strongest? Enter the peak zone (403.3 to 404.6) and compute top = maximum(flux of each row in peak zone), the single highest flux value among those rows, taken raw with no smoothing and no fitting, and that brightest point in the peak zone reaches 5.748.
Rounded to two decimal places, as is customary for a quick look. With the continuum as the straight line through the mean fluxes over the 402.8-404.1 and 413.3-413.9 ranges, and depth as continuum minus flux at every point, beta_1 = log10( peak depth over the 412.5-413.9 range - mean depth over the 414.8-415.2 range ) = -0.20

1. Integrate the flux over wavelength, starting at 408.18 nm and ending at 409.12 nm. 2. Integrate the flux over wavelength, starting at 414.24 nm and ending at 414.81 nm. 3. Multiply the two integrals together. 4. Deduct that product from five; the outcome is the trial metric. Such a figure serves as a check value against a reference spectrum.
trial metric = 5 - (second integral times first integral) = -13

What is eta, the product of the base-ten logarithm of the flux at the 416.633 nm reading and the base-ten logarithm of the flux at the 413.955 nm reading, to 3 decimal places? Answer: 0.521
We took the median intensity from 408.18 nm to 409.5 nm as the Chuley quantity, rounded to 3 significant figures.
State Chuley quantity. 5.87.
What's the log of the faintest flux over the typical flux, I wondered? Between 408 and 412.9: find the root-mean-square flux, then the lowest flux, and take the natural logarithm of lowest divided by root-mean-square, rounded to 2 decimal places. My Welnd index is -0.24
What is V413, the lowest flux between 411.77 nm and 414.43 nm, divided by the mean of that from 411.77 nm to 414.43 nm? 0.91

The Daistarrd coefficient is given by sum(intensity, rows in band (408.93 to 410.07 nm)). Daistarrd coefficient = 32.0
